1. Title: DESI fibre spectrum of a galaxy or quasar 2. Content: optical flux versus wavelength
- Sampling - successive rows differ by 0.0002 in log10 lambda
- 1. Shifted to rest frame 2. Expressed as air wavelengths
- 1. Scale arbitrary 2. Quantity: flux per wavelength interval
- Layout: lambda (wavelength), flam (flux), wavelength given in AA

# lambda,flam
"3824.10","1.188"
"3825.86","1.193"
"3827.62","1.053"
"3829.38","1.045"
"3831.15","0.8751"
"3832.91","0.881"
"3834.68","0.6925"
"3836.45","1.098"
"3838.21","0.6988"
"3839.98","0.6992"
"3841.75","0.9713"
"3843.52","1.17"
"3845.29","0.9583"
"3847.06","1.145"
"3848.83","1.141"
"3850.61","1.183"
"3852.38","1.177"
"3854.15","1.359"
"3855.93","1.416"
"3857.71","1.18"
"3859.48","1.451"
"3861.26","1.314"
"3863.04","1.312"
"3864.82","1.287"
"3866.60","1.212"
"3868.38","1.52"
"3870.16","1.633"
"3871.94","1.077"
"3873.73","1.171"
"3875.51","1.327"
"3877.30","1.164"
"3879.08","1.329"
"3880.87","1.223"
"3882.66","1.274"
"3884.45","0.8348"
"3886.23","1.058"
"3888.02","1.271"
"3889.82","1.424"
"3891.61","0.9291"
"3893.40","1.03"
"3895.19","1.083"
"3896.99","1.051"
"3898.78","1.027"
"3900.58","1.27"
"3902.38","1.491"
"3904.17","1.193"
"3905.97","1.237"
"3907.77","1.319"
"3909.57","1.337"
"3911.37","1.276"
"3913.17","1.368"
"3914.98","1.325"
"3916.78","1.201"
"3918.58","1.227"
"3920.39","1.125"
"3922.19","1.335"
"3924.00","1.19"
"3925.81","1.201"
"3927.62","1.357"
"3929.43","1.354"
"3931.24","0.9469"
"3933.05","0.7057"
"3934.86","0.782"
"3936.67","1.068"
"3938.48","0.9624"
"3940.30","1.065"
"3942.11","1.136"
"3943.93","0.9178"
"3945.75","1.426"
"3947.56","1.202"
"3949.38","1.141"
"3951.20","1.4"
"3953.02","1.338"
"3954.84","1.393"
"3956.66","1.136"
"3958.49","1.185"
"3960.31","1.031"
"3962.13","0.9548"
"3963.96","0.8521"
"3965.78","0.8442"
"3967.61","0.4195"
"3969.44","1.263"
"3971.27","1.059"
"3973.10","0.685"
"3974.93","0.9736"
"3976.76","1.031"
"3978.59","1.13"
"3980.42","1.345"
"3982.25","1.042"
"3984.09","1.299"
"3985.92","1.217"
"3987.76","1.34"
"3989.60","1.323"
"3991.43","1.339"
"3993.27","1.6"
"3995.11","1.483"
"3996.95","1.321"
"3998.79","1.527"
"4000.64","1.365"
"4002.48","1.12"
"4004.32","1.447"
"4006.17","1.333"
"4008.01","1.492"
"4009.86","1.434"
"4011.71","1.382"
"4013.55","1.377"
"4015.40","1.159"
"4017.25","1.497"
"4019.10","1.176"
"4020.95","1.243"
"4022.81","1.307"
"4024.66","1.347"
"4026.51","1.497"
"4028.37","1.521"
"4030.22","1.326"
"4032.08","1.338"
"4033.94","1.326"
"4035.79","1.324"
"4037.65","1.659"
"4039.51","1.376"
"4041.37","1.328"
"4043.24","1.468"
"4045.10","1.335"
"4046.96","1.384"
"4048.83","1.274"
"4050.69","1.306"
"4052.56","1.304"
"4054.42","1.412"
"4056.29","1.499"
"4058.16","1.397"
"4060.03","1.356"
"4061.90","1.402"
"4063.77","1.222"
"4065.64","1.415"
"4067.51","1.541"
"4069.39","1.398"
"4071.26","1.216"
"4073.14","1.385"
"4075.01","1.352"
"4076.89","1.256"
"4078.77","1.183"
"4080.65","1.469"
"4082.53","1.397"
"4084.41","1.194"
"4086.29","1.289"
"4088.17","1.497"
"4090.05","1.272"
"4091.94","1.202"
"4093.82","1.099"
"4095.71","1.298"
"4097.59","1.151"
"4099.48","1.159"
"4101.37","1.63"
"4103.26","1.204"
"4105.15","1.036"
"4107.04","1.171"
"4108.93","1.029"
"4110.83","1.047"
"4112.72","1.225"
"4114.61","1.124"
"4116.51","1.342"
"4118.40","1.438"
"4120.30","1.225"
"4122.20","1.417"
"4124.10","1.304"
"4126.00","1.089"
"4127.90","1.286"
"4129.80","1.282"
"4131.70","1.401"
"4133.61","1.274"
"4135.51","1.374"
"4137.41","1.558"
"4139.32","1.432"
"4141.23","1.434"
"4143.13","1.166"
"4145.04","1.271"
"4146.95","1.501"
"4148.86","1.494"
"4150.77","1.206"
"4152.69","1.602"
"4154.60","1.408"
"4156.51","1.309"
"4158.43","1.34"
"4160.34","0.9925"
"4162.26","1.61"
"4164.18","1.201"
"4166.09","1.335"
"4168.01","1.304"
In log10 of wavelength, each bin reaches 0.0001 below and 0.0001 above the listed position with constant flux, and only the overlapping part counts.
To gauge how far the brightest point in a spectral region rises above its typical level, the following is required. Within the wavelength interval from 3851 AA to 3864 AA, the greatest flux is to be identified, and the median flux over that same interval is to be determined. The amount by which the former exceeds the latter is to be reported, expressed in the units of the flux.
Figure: 0.14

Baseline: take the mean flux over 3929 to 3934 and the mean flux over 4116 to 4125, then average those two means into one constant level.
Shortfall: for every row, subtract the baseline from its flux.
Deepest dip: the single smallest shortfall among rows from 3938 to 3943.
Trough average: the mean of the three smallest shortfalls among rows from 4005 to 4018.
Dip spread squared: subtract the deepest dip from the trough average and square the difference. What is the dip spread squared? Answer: 0.11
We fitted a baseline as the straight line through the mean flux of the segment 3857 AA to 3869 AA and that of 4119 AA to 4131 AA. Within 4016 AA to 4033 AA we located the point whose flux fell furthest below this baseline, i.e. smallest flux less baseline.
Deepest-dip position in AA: 4019.10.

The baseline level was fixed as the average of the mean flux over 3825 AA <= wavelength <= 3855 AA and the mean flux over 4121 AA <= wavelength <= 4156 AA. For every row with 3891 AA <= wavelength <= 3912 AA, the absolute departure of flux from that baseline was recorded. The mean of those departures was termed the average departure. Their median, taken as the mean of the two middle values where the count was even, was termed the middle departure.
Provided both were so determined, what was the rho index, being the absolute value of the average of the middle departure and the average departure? 0.13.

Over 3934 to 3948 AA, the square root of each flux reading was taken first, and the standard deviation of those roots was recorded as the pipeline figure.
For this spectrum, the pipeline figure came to 0.09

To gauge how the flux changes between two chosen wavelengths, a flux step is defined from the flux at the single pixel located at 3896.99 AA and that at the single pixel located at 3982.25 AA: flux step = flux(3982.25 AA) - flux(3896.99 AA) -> 0.0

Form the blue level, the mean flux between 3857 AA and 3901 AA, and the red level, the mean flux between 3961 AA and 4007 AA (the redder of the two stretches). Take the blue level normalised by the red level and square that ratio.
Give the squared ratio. 1.08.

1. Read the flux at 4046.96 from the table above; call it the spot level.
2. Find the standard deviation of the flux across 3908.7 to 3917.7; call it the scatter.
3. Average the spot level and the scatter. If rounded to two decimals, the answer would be 0.72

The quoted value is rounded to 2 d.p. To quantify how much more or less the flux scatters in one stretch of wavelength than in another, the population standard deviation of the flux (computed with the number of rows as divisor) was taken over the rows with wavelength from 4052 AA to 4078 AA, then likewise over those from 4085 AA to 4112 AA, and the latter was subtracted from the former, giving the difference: -0.07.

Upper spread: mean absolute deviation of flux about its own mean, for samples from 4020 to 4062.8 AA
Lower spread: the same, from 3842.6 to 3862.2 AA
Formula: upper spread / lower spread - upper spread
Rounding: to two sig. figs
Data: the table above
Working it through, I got 0.55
